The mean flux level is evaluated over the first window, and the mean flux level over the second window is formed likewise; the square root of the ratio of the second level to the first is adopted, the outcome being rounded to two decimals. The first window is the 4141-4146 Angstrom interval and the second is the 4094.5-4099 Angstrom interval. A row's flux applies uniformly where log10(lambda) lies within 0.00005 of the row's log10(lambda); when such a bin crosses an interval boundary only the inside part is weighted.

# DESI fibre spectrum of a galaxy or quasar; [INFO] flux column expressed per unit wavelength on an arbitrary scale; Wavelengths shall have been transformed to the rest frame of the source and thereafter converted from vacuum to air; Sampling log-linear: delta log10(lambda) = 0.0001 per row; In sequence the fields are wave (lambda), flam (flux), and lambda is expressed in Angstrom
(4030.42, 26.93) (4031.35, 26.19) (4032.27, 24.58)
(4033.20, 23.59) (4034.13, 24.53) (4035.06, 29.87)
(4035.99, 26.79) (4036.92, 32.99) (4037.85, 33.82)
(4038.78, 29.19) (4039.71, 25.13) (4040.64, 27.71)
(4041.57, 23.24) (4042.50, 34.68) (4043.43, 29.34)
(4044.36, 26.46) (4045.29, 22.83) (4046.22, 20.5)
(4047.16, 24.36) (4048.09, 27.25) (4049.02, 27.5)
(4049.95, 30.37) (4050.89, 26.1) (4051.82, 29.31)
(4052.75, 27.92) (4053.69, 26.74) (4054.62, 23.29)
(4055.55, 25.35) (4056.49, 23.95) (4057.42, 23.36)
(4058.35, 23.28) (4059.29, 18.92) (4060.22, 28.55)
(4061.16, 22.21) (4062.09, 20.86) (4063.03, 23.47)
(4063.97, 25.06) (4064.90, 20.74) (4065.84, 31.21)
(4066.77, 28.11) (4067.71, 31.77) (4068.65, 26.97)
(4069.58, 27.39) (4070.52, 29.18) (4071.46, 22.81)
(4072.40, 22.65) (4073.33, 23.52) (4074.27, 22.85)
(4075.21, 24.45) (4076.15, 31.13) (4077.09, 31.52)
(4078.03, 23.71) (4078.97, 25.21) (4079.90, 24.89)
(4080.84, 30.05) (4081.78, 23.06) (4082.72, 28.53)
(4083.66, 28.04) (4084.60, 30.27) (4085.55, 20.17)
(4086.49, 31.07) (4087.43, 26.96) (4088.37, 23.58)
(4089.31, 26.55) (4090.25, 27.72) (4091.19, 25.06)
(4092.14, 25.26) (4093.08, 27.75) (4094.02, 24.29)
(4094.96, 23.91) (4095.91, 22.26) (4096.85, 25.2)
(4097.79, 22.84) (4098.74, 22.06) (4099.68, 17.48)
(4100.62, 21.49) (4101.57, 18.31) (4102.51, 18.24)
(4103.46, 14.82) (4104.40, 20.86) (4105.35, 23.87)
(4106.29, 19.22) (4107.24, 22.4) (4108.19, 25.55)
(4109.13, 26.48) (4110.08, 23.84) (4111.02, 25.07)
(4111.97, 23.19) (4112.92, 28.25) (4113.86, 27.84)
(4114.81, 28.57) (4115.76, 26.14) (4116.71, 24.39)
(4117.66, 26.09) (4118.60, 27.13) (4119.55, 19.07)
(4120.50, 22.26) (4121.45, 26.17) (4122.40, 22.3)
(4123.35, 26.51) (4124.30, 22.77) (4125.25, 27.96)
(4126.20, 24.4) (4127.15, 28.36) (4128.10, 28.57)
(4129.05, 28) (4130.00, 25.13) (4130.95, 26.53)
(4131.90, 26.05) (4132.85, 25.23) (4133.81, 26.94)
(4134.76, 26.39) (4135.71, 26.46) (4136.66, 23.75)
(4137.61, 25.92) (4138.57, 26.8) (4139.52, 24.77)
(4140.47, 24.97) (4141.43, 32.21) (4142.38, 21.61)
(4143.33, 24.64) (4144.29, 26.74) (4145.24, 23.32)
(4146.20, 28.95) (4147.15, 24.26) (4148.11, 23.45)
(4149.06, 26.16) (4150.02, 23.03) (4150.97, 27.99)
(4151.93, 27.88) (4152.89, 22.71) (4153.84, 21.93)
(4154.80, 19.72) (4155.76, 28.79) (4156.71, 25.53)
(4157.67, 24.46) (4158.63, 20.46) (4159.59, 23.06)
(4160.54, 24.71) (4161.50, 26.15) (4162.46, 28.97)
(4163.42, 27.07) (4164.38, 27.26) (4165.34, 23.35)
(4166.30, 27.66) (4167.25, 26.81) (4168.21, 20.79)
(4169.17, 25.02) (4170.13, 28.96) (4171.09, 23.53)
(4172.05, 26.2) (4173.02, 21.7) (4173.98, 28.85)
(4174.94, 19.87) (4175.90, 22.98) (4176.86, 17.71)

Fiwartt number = 0.95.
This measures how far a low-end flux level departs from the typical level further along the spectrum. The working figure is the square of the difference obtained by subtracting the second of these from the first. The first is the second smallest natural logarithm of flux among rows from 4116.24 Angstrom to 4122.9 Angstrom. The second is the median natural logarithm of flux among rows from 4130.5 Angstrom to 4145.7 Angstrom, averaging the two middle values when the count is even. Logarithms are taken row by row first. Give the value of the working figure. 0.024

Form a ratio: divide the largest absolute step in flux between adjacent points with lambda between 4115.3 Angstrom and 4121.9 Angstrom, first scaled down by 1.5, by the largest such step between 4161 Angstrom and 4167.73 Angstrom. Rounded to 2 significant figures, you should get 1.2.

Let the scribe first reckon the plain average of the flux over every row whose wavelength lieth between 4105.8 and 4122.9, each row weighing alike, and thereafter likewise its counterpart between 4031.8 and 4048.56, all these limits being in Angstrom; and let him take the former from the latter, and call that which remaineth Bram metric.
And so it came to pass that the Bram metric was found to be 2.4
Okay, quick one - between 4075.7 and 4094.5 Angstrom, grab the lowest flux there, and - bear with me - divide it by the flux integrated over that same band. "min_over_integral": 0.0401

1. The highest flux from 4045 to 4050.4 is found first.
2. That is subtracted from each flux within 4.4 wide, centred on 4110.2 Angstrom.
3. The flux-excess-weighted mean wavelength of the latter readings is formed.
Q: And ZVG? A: 4110.3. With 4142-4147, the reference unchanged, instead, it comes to 4143.8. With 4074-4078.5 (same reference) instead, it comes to 4075.7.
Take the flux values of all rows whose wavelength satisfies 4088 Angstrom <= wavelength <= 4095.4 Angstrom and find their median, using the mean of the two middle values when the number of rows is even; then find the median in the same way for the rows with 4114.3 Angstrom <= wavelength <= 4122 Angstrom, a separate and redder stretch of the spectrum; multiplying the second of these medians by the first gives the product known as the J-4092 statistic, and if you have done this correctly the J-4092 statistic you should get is 657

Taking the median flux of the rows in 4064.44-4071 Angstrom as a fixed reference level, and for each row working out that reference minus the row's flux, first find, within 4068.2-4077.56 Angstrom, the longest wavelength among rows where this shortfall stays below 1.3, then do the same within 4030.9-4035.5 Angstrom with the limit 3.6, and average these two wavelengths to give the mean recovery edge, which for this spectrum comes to 4056.1 Angstrom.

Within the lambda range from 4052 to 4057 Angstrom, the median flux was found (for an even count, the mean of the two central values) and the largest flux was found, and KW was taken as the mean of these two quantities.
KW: 26.6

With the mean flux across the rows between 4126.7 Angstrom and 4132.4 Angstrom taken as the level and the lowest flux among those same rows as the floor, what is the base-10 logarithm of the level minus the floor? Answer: 0.30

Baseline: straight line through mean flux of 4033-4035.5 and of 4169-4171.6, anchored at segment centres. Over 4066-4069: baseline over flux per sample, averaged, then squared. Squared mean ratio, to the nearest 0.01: 0.81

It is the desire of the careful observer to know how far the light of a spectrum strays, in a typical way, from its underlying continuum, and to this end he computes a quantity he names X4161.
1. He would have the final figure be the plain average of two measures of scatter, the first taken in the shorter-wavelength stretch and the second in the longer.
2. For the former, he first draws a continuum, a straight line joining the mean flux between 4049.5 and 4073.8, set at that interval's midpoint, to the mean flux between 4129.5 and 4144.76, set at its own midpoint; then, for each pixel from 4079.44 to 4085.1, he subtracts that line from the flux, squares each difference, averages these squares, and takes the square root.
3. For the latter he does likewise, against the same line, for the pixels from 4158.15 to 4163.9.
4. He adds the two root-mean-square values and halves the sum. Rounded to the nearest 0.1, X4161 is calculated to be 3.1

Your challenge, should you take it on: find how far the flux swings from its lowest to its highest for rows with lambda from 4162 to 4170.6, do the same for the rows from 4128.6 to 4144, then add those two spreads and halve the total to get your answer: 9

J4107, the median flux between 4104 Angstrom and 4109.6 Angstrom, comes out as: 23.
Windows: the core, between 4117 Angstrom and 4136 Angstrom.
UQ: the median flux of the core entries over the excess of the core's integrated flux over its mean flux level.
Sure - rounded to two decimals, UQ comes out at 0.06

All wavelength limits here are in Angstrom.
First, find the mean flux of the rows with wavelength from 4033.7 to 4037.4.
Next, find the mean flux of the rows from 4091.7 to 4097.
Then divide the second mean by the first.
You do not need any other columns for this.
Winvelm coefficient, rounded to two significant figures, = 0.87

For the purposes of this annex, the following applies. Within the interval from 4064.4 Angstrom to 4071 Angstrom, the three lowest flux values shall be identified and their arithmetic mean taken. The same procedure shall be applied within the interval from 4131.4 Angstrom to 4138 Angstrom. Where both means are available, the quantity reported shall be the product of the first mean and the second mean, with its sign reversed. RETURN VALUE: -625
